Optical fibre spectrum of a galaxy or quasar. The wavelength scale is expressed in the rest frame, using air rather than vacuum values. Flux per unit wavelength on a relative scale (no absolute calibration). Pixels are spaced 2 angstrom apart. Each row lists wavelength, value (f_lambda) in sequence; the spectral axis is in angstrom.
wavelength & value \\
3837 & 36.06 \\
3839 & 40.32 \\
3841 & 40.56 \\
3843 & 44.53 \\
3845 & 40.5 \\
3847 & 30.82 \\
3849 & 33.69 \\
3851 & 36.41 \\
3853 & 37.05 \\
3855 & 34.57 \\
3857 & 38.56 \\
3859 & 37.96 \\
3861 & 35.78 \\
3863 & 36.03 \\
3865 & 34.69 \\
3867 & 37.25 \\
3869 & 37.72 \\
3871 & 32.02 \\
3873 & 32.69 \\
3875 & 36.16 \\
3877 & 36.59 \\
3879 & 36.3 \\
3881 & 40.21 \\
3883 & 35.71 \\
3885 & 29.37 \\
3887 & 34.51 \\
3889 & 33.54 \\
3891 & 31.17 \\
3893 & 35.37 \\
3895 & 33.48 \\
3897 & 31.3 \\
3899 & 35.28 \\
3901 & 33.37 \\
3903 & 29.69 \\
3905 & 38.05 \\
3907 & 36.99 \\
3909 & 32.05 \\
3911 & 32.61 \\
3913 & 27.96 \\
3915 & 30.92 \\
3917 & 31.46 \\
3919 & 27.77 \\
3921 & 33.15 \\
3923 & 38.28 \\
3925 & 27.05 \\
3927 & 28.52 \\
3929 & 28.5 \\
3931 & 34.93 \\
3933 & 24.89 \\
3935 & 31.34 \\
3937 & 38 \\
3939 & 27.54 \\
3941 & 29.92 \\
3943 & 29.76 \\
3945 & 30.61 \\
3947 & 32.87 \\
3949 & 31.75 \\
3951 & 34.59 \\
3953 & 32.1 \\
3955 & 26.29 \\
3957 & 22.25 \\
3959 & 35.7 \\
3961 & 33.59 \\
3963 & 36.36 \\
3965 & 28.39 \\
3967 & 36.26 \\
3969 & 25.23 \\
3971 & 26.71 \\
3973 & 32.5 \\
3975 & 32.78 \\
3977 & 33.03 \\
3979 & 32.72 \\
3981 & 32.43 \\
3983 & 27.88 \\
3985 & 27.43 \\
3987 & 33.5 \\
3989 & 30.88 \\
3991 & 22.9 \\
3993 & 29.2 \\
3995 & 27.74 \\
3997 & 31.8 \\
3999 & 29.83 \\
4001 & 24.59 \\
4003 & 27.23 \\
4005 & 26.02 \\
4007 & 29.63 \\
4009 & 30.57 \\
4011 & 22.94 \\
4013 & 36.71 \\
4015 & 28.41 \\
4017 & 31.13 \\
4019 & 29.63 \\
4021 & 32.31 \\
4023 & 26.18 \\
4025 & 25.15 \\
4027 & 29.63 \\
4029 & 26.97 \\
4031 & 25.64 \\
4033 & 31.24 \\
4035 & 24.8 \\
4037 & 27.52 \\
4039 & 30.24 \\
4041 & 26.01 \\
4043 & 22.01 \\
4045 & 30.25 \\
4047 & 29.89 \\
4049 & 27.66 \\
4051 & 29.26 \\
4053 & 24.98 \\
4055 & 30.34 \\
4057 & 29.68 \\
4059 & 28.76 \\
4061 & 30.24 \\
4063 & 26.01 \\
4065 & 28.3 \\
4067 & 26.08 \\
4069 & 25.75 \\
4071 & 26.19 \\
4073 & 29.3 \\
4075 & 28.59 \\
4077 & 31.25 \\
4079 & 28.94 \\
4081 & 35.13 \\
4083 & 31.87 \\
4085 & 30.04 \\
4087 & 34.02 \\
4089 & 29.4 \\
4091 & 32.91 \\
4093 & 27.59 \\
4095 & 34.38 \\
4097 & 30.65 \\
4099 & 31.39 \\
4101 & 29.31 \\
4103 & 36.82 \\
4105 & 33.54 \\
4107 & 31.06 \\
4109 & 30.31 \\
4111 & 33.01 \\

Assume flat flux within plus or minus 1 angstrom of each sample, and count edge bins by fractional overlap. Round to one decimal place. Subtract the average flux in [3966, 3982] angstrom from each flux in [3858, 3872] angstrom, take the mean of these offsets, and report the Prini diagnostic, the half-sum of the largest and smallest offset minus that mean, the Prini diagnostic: -0.9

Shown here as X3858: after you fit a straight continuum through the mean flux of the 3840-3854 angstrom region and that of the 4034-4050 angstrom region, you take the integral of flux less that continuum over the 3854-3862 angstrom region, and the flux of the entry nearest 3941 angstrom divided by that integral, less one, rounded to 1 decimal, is -11.7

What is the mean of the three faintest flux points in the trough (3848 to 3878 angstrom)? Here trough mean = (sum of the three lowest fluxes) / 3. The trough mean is 32.8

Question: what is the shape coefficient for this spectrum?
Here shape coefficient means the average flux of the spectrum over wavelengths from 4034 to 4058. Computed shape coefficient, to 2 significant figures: 28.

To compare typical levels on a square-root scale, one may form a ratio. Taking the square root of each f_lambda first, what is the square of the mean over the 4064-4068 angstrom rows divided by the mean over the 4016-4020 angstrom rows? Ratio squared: 0.89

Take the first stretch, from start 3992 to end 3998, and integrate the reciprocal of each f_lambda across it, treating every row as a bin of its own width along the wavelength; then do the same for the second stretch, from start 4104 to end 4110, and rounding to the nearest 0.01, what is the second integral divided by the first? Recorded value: 0.93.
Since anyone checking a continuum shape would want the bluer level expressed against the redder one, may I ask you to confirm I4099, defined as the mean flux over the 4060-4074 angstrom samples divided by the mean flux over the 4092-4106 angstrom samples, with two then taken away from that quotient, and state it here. -1.14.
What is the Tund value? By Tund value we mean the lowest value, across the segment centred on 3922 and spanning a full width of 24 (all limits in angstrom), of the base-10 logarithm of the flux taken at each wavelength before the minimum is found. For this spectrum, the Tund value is 1.40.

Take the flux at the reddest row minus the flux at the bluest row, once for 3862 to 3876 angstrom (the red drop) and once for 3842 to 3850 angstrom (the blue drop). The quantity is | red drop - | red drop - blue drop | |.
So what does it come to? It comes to 11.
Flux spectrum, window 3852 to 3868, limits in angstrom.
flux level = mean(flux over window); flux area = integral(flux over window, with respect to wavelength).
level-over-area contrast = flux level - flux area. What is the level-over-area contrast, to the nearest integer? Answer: -547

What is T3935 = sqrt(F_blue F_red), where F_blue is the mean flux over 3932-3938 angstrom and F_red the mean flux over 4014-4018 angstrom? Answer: 30.6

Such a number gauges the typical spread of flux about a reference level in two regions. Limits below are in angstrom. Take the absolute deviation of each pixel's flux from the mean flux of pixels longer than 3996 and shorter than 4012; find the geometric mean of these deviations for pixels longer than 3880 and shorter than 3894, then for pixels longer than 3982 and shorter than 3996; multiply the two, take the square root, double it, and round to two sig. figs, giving 4.2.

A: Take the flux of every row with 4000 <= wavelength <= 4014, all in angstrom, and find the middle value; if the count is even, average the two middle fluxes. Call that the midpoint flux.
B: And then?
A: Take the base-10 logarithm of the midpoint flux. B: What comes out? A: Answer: 1.44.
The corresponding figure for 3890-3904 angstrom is 1.52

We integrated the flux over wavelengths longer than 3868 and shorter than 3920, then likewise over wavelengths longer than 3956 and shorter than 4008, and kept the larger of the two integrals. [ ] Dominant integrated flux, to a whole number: 1745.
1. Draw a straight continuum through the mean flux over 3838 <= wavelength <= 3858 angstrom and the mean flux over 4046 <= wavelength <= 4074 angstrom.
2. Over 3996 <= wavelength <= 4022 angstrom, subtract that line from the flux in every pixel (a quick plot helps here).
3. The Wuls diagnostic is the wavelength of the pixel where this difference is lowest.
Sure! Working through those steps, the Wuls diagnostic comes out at 4011 angstrom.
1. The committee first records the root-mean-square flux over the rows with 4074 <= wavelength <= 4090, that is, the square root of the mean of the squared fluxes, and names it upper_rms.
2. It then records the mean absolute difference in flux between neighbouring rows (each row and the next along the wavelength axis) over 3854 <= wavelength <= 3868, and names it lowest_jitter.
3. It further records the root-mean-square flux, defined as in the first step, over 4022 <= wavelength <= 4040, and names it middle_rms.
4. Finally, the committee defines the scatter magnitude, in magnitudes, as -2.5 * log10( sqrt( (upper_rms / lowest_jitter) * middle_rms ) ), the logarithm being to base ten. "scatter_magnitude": -3.34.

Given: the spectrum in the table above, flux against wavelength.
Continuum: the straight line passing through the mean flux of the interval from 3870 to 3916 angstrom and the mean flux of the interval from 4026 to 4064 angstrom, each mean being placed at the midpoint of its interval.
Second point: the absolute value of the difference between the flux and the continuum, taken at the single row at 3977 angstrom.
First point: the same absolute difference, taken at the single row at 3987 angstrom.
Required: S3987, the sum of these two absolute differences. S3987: 5.8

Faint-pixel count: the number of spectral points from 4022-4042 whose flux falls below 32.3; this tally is 10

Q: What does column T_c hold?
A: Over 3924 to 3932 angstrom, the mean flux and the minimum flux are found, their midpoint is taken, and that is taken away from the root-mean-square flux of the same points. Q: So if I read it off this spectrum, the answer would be 1.5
